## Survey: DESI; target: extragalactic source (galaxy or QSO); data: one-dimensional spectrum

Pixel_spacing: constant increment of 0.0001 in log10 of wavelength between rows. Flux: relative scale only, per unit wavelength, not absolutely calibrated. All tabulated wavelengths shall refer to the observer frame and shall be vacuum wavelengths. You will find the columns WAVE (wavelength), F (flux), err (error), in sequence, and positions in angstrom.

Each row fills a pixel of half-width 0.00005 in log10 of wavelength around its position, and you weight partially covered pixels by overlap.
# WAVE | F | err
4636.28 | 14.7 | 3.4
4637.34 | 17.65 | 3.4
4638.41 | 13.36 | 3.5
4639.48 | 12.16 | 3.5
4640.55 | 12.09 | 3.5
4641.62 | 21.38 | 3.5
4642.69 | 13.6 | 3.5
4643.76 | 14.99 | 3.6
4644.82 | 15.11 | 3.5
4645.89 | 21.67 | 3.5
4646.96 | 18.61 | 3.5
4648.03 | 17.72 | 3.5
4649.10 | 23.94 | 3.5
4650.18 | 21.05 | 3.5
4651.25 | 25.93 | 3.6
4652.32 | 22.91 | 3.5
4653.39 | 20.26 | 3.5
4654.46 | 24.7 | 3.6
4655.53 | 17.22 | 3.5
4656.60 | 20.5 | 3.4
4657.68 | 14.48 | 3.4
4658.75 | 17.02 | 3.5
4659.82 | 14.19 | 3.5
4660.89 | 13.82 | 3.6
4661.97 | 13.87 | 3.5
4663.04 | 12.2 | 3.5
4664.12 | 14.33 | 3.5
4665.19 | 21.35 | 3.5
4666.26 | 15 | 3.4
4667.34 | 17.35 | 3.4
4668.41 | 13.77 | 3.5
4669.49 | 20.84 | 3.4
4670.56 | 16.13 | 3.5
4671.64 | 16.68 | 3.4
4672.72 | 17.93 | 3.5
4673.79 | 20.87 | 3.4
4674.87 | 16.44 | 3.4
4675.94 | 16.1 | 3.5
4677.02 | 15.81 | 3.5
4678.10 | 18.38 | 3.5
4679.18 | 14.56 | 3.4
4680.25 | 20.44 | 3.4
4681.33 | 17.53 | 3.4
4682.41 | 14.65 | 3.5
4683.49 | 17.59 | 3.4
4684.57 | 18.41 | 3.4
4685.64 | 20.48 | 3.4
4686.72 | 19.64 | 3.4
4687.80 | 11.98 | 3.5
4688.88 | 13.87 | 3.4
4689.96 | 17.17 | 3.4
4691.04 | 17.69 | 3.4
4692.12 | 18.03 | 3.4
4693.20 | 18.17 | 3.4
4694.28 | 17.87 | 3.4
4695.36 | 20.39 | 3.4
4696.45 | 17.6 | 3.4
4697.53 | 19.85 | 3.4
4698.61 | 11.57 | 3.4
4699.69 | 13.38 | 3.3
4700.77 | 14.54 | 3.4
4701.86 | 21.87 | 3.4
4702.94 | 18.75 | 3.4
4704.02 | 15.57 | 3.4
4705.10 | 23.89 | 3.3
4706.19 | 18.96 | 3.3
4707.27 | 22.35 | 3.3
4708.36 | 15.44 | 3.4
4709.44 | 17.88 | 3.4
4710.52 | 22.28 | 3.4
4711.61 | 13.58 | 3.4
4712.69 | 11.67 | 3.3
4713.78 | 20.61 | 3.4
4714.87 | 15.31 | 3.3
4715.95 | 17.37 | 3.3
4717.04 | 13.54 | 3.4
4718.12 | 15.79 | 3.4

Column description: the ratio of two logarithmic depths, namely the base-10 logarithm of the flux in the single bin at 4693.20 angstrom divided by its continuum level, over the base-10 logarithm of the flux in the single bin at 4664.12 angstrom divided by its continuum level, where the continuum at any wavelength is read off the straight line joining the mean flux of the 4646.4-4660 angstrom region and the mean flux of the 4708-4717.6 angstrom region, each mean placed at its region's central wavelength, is -0.1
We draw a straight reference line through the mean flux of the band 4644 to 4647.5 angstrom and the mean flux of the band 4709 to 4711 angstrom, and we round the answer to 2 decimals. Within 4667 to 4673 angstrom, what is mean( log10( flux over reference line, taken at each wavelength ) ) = -0.05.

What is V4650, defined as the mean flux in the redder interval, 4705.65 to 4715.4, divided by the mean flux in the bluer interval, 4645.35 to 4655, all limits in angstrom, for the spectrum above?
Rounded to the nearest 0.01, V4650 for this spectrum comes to 0.80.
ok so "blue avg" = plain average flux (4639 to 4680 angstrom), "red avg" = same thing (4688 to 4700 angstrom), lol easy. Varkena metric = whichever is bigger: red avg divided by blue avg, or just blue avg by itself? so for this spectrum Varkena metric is 17.5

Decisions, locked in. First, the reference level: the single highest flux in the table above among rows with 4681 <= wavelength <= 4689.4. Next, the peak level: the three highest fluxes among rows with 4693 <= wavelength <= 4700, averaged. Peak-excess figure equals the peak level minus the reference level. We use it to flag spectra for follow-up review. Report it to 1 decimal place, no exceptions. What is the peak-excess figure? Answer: -1.0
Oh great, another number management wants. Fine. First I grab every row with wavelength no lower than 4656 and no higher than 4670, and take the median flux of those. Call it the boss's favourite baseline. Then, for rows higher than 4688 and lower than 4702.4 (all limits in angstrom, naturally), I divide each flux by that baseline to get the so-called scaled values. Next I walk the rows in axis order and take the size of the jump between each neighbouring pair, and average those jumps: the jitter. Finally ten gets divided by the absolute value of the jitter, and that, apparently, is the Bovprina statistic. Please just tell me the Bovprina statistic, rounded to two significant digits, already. 57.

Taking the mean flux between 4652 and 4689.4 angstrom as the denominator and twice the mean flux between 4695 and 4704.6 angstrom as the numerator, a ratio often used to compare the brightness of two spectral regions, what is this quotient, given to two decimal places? 1.99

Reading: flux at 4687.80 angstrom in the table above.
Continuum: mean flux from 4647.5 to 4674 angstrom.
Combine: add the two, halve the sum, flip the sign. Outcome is -15.1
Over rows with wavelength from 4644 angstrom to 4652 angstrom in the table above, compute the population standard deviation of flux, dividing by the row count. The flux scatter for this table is 3.4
